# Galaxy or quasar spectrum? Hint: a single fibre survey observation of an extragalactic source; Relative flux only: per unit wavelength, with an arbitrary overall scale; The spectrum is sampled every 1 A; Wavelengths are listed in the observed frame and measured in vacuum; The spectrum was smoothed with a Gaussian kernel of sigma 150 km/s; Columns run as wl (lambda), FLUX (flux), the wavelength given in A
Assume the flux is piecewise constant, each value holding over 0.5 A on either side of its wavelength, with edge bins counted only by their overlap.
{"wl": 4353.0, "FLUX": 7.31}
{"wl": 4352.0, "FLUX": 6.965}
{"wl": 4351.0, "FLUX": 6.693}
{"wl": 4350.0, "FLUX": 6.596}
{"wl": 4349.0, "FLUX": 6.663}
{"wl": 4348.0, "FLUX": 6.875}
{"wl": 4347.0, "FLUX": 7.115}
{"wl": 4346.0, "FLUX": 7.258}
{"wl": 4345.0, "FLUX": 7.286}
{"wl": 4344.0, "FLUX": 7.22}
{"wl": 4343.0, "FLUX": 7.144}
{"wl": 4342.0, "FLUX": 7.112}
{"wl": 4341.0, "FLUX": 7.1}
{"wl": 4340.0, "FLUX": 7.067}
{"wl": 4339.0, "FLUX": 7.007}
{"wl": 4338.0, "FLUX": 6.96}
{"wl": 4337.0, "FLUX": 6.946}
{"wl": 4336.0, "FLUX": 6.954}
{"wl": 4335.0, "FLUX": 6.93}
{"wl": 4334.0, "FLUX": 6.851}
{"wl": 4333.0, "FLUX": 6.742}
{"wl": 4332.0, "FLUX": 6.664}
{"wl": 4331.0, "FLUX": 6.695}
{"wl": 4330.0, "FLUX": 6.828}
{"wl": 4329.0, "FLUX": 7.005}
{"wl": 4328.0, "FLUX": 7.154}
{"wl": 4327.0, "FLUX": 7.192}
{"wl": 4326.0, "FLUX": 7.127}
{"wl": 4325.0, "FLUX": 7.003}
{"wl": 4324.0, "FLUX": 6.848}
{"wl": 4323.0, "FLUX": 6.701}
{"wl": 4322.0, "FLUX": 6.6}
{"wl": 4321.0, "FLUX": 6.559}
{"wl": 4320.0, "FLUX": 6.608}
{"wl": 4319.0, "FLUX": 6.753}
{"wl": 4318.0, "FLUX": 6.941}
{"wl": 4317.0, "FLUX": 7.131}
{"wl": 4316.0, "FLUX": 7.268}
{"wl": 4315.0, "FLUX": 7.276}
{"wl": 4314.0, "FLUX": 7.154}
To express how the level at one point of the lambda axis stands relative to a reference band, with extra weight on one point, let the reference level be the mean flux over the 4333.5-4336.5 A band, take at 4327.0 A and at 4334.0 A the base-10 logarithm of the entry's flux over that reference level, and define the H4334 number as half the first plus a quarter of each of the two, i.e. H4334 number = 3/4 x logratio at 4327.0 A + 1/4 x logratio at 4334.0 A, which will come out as 0.012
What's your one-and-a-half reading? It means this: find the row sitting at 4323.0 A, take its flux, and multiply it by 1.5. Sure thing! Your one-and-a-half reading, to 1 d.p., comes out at 10.1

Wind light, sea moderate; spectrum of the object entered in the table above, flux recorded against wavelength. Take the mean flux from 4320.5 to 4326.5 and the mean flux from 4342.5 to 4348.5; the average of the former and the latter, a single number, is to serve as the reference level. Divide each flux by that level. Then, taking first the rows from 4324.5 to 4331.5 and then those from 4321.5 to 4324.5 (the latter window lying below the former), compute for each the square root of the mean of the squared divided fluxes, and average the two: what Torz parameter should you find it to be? 0.983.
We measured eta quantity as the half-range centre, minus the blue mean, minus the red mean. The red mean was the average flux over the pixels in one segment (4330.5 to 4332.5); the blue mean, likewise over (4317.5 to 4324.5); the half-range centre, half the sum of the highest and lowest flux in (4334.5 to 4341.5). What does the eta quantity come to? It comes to -6.4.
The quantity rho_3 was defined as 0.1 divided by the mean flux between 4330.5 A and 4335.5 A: 0.0148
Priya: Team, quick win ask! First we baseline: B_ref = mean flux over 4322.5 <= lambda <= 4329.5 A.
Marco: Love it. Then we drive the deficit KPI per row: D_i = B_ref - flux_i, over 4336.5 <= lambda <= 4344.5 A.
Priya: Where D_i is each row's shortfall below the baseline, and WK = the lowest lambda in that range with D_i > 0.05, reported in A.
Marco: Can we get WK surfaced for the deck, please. 4337.0 A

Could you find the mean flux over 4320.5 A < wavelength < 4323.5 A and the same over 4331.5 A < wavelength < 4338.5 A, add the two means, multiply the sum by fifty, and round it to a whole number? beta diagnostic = 674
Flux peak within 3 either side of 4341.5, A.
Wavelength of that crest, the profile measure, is 4344.0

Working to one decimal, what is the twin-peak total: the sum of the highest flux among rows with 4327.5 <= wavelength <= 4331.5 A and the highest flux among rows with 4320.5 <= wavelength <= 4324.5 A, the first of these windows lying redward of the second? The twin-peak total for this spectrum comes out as 14.0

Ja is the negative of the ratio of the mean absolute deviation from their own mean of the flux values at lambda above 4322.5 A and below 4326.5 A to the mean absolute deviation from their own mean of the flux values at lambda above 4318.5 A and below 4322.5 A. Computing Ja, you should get -2.4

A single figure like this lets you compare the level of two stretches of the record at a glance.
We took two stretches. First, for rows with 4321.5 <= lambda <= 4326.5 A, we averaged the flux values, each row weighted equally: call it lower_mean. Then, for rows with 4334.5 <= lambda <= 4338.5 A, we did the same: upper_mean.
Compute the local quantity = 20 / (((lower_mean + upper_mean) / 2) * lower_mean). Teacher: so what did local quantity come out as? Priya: 0.423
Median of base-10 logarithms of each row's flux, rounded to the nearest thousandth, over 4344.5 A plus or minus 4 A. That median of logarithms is 0.853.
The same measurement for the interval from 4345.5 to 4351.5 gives 0.831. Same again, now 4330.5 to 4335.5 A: 0.829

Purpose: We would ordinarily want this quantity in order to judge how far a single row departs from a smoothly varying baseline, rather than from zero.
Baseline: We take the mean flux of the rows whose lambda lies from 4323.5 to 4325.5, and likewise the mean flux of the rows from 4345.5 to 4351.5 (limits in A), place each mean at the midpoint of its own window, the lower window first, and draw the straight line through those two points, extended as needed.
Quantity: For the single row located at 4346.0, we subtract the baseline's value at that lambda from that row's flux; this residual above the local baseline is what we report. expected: 0.39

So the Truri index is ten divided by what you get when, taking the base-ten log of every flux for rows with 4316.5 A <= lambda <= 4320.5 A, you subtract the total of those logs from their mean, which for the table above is -3.99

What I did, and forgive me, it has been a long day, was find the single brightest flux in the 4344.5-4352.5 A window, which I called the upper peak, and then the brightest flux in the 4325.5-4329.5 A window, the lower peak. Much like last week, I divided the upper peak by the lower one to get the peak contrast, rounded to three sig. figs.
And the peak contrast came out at 1.01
